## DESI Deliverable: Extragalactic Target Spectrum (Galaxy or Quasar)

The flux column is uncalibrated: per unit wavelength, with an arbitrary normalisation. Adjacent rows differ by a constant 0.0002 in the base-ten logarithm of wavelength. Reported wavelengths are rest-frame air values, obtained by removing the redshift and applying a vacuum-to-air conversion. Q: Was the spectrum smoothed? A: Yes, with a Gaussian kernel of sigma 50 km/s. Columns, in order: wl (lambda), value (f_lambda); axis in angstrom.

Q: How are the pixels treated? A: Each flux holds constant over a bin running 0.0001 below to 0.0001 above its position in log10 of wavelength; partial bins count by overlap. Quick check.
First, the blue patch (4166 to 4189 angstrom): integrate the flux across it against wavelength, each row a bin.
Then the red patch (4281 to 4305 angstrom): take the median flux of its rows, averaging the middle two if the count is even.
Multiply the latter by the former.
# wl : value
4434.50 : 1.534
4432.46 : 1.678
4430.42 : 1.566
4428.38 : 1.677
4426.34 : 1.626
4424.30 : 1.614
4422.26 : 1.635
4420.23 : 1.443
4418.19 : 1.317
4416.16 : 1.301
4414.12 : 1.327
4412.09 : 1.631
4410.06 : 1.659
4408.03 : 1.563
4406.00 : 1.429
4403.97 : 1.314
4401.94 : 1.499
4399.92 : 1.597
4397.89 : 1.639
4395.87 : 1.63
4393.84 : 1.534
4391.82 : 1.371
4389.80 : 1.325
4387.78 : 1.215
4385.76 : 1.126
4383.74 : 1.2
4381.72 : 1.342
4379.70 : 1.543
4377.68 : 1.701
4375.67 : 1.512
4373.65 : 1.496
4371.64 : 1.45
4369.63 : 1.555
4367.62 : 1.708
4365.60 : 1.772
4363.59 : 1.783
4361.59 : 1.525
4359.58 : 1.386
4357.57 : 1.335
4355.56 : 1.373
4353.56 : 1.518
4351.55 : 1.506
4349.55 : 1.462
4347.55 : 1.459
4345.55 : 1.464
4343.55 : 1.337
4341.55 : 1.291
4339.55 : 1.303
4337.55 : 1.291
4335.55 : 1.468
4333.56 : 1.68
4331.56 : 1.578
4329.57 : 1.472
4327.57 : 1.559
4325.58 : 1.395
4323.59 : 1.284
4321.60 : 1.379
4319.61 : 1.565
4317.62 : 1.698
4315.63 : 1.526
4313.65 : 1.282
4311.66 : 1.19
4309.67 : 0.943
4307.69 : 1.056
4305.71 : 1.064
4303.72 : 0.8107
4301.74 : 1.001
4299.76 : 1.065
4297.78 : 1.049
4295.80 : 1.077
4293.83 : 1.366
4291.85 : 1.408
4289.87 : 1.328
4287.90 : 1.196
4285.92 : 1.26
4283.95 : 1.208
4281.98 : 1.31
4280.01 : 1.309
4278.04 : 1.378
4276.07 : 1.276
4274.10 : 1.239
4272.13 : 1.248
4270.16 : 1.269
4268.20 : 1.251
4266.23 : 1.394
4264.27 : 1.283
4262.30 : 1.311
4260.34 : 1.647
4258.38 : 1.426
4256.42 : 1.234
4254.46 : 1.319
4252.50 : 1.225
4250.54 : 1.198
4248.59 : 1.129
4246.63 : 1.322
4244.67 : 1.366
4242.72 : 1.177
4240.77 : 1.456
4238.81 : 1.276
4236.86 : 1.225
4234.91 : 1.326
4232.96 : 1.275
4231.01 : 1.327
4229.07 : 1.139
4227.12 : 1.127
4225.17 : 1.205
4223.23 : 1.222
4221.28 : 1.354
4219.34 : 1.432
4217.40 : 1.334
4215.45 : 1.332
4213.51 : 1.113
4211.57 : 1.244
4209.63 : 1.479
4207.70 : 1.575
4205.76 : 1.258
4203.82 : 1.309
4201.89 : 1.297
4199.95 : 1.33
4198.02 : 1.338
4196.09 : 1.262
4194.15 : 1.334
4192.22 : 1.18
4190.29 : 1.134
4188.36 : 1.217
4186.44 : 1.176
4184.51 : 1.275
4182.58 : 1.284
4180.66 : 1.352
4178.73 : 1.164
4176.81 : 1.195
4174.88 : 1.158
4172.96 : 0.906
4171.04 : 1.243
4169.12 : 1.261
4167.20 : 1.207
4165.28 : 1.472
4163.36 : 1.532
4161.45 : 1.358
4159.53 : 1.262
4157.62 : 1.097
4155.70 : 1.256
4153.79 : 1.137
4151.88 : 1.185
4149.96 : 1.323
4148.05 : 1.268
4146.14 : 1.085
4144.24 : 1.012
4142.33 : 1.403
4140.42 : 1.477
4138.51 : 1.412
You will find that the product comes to 33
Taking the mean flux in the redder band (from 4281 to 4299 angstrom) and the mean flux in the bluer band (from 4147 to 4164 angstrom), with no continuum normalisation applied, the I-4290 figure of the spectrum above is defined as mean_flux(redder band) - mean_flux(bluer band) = -0.02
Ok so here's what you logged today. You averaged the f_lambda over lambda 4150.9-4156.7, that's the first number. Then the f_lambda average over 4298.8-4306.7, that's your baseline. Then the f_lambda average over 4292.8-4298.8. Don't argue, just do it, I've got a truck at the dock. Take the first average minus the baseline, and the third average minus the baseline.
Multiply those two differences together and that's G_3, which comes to 0.037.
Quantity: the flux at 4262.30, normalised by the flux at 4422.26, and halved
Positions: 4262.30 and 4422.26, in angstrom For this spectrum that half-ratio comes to 0.40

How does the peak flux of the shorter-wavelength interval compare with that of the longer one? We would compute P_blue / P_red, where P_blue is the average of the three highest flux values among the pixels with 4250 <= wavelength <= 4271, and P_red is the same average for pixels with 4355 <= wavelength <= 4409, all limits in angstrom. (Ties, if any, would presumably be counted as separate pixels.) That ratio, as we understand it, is 0.849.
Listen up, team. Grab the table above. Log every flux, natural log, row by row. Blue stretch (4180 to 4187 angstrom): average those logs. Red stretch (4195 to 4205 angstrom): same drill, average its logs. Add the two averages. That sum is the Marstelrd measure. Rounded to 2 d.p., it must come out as 0.51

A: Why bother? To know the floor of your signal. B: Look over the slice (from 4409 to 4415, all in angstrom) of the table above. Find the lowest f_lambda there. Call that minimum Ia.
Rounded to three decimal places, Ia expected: 1.327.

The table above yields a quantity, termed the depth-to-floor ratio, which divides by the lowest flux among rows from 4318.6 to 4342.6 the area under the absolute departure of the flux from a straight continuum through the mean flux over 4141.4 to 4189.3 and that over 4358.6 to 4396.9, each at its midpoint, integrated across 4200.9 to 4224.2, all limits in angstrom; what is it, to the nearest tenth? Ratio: 1.7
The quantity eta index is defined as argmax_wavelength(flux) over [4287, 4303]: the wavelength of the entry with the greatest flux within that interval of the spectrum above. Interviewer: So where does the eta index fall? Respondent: 4291.85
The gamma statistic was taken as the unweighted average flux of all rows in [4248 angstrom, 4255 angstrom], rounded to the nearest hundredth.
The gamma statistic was 1.22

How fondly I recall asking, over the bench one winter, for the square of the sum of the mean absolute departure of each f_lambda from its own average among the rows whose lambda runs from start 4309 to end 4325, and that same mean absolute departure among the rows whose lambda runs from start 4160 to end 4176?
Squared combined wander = 0.10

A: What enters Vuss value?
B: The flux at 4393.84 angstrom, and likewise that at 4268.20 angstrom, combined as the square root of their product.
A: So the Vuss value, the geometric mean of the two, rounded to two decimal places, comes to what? 1.39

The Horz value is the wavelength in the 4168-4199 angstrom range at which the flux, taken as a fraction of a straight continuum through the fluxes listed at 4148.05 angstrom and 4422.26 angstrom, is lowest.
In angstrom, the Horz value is 4172.96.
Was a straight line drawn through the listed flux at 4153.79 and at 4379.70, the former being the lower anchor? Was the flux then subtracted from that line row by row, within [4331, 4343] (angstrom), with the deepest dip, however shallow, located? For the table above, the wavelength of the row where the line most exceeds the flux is 4341.55 angstrom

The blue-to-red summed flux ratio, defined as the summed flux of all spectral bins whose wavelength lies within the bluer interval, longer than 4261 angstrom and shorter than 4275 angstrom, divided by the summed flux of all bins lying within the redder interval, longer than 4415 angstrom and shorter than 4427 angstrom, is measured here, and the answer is 1.0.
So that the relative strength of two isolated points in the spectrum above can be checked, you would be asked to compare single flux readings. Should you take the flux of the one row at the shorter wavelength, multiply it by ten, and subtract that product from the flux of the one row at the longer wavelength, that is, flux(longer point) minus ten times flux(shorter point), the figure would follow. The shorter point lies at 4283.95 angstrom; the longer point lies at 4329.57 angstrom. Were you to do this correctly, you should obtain -10.6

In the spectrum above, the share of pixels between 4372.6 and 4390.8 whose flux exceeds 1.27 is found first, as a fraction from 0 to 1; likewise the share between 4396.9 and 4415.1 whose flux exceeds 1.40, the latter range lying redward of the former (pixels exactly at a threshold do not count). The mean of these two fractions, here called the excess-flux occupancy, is 0.72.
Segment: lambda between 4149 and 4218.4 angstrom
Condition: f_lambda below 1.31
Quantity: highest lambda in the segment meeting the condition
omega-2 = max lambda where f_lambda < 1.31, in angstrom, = 4213.51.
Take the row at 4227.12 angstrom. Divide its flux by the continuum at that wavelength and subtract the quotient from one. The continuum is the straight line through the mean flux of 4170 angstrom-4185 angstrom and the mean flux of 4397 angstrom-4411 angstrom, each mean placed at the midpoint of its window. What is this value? 0.11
